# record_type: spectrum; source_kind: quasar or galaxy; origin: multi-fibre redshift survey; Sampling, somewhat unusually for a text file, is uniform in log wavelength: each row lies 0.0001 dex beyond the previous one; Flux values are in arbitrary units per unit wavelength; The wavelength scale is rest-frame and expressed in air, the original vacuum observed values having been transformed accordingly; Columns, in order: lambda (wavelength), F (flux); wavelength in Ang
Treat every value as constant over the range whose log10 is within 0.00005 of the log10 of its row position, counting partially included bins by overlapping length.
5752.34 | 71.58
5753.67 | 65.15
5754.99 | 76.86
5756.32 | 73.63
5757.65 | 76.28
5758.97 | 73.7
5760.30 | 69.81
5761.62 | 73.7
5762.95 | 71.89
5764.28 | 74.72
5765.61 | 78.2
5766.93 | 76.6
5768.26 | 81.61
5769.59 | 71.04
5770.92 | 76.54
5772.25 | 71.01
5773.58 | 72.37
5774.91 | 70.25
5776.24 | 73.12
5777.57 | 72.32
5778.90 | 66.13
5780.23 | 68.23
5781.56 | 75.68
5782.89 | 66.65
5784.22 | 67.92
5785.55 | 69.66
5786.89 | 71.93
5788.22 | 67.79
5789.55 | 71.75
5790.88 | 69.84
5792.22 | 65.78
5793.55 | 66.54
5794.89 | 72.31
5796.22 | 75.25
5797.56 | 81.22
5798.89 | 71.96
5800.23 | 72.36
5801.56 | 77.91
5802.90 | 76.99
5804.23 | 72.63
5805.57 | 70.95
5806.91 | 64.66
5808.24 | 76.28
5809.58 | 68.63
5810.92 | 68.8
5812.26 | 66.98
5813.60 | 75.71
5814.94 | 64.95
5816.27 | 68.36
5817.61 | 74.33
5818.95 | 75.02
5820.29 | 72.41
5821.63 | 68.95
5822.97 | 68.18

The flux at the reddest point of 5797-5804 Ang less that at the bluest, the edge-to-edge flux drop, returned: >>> -4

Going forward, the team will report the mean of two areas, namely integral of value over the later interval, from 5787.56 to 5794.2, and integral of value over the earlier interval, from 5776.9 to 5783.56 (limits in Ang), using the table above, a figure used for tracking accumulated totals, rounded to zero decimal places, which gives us 460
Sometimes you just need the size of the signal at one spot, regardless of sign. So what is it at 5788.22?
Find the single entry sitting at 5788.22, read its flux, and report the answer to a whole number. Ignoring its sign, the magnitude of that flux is 68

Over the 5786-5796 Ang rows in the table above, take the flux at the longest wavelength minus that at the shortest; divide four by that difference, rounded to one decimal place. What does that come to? 10.5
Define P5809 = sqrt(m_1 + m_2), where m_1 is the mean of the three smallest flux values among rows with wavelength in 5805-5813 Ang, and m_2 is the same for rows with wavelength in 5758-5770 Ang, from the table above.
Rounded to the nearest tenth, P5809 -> 11.7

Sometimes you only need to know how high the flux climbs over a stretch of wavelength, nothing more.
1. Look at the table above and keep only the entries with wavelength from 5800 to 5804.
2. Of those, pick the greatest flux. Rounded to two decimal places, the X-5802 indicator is 77.91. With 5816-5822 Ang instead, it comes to 75.02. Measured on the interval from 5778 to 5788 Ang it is 75.68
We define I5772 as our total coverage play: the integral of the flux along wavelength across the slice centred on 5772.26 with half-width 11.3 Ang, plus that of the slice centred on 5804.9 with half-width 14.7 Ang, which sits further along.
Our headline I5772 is 3757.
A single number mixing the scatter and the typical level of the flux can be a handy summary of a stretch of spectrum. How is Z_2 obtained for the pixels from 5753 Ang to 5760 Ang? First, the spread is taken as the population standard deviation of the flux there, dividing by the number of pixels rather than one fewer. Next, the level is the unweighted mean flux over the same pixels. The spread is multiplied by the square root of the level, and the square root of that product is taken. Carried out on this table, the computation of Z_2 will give 6.0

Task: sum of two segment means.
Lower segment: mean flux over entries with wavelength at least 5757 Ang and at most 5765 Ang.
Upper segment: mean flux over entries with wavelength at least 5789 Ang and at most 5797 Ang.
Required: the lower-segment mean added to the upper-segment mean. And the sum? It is 144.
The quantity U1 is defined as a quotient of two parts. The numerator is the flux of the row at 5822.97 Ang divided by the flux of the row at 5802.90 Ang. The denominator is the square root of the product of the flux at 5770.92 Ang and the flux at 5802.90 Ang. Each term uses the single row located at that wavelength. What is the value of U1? 0.0115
